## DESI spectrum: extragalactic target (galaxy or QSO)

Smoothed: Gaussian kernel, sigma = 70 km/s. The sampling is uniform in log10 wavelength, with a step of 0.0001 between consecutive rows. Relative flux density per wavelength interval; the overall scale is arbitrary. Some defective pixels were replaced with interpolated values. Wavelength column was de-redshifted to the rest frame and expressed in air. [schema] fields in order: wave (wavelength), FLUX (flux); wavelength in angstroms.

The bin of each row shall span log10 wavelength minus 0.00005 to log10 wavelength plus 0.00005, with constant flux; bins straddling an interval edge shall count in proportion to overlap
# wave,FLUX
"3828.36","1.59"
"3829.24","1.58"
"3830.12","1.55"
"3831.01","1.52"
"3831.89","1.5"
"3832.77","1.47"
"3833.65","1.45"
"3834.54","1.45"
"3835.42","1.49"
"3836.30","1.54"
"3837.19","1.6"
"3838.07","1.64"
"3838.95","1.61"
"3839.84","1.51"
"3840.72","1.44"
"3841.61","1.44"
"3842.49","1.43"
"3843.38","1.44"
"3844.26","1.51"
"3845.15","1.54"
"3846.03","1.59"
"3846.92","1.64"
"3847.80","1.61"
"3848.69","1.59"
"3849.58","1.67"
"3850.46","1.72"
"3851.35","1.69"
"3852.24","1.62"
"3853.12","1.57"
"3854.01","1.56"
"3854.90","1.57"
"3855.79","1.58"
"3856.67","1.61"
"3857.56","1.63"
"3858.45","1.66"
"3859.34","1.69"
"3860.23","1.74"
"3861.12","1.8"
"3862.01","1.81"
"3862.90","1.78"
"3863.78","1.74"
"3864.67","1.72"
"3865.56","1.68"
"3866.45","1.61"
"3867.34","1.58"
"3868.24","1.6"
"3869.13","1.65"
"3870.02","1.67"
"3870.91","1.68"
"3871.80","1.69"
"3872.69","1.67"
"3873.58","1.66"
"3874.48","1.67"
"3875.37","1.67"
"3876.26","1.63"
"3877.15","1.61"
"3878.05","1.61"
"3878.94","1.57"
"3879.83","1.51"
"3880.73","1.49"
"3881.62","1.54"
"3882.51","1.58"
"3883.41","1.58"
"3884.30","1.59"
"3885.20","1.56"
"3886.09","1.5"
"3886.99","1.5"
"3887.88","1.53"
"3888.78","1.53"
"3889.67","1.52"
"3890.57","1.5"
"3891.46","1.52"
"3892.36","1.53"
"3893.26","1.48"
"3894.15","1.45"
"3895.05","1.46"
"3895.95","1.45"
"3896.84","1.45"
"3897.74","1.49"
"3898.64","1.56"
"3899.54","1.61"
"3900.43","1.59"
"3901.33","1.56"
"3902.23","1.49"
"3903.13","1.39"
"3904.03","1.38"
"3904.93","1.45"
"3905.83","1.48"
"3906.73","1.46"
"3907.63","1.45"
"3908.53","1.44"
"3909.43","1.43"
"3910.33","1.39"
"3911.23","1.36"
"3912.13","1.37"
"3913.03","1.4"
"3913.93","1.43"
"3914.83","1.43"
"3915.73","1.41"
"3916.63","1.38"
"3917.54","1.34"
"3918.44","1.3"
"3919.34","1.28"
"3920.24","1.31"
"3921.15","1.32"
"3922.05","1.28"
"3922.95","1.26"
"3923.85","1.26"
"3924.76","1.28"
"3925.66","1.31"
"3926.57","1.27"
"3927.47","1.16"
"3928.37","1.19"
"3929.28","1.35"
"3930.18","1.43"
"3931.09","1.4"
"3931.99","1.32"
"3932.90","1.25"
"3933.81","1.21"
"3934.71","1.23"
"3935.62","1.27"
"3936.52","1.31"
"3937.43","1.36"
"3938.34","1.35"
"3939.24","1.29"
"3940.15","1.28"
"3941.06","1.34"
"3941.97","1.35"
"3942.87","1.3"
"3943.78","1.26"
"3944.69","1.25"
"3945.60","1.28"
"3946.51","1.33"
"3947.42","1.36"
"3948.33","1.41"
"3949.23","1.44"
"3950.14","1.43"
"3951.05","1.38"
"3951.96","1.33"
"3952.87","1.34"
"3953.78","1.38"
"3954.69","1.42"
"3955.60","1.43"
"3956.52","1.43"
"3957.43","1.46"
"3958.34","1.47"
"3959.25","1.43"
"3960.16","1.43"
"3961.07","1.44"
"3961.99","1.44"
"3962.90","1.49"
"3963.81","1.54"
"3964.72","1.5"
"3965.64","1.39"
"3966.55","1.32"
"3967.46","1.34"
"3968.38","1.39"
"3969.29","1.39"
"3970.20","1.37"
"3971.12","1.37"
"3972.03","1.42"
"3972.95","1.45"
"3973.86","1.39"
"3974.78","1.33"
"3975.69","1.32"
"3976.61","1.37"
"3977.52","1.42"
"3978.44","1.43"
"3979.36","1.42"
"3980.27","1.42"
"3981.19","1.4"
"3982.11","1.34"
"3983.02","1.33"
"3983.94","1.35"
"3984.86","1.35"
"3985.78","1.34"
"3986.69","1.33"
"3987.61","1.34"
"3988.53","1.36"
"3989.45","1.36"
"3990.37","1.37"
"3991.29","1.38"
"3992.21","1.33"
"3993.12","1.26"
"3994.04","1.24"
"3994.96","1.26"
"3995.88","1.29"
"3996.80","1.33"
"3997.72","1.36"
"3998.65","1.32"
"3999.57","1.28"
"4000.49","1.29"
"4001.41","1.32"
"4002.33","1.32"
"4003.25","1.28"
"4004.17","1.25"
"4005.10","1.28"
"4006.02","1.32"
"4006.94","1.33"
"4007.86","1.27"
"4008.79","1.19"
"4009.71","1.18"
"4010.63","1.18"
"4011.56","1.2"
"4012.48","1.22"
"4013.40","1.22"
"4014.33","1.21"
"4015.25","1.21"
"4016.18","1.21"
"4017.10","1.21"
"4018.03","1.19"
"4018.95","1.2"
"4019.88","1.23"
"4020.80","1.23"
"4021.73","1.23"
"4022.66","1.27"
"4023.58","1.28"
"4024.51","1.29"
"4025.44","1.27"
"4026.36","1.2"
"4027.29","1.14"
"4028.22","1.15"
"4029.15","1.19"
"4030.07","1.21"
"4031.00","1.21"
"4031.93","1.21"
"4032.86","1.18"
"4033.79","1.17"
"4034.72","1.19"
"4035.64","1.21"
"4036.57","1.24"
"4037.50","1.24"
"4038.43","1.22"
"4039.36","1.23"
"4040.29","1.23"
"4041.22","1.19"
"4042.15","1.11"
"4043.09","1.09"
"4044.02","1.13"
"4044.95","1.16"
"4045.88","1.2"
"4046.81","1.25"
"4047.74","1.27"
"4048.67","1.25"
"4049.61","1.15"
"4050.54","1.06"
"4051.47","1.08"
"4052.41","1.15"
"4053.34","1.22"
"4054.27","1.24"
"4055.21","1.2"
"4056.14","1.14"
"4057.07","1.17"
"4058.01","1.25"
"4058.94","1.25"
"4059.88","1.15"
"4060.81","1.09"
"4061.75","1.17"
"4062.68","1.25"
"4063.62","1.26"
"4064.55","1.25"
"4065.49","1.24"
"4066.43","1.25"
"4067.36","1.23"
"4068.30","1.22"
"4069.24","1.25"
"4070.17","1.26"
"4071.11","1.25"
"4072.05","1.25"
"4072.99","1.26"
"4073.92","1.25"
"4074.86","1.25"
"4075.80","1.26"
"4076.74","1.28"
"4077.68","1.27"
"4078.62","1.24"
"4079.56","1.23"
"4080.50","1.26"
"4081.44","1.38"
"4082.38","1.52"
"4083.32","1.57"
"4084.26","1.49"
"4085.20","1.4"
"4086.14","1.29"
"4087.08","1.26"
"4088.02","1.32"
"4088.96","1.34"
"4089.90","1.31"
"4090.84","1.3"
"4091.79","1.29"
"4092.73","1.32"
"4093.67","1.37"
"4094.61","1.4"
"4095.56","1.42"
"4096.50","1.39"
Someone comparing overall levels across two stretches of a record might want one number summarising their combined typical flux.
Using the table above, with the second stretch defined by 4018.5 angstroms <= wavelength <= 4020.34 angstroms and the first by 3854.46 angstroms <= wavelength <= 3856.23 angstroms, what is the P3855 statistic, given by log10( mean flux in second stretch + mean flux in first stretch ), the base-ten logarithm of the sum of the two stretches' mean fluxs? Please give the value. 0.446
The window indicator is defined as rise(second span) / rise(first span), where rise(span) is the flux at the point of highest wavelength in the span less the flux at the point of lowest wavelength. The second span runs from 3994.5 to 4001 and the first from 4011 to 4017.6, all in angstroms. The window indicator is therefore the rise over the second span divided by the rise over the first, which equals 3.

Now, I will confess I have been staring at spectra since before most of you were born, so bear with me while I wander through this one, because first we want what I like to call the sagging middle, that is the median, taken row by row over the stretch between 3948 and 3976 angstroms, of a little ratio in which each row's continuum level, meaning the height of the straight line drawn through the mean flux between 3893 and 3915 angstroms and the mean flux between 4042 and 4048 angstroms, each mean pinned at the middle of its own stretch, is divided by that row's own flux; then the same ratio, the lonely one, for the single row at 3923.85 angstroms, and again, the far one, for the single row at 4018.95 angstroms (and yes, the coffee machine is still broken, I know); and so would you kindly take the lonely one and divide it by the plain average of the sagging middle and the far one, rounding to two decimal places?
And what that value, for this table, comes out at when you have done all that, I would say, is 1.14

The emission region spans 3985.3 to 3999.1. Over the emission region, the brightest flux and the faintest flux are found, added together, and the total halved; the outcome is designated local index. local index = 1.31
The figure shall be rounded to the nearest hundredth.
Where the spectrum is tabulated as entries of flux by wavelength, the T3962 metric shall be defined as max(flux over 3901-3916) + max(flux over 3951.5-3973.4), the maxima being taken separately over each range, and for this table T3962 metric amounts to 3.10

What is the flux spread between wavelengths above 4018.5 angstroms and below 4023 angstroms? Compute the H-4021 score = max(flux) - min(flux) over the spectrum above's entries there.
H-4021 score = 0.070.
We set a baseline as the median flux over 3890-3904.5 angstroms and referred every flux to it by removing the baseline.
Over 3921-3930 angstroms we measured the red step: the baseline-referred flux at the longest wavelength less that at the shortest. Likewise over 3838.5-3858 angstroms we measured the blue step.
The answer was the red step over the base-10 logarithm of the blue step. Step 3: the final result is -0.018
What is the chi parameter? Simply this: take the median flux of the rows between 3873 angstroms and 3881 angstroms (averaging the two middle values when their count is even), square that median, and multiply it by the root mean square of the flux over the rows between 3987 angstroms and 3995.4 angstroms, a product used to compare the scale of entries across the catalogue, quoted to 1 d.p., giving 3.4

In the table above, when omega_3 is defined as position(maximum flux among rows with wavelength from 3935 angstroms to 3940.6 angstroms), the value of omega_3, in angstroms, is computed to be 3937.43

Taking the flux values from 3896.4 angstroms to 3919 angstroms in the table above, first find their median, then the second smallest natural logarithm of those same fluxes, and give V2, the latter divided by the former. 0.20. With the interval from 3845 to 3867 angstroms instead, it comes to 0.27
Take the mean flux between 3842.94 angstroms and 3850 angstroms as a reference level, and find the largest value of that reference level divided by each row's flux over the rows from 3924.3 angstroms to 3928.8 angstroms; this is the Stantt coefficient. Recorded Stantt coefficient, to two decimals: 1.36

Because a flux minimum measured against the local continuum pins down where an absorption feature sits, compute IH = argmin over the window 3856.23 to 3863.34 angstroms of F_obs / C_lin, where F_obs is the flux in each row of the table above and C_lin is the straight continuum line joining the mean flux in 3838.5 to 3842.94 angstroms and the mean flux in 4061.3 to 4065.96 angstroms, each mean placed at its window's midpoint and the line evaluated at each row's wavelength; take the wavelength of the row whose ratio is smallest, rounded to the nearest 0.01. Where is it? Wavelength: 3856.67 angstroms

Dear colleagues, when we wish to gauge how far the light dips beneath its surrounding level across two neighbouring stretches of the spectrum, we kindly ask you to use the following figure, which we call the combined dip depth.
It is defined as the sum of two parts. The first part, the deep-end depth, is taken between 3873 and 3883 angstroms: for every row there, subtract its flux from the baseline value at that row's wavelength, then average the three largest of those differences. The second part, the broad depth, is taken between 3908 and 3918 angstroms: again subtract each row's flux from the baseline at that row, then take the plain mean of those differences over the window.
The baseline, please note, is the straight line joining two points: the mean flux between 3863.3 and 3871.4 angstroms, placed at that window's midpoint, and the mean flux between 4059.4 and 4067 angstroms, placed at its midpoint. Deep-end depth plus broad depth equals 0.27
